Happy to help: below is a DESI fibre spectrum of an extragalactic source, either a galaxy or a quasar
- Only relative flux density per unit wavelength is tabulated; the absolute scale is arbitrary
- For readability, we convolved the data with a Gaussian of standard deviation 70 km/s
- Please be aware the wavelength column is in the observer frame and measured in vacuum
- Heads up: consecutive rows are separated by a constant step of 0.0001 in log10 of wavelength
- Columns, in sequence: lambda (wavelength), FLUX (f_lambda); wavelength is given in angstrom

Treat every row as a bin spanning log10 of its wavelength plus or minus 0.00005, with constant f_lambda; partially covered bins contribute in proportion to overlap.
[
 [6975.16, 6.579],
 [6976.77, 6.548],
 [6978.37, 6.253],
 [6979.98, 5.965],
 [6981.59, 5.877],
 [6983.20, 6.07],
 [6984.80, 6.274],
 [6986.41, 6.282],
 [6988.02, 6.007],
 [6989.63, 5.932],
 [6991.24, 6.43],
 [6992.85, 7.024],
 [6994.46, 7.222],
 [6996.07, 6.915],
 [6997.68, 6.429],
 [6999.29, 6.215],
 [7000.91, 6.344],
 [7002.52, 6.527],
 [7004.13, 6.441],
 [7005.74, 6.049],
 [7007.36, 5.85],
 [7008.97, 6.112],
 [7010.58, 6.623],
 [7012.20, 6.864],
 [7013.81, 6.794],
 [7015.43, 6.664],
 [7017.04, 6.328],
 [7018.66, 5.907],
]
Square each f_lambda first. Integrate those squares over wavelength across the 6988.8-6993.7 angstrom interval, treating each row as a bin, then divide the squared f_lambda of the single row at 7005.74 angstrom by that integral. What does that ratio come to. 0.18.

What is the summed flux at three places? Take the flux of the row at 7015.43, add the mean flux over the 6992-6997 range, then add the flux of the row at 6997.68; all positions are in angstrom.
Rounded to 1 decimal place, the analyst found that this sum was 20.1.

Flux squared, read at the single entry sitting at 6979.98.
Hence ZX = 36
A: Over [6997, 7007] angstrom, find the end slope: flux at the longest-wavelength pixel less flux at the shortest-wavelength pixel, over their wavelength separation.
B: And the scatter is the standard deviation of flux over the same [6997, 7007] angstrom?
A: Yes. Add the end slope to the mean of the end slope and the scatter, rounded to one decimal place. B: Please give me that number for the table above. 0.0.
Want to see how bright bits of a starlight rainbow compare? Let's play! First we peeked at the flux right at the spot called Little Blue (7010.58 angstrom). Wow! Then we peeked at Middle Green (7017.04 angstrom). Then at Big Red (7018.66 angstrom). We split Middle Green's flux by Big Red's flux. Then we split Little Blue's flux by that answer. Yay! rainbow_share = 6.18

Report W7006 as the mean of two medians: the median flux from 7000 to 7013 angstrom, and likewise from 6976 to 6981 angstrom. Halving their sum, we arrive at 6.32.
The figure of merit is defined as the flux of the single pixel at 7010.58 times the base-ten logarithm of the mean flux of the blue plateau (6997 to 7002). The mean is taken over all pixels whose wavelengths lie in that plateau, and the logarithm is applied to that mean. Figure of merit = 5.31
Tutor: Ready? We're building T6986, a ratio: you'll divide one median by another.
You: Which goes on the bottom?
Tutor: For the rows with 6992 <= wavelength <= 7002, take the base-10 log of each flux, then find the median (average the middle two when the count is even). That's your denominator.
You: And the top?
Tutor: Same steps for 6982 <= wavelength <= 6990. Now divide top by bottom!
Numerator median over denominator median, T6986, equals 0.95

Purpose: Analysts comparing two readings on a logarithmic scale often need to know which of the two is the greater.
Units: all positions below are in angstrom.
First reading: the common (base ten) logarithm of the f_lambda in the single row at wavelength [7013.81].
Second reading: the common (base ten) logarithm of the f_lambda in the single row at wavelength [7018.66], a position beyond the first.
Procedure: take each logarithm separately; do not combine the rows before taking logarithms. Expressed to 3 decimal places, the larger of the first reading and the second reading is 0.832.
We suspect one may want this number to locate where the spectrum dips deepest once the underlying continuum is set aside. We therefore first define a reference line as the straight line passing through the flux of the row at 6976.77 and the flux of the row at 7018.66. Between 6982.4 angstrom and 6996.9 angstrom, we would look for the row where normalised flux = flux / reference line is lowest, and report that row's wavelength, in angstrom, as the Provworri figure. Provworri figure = 6989.63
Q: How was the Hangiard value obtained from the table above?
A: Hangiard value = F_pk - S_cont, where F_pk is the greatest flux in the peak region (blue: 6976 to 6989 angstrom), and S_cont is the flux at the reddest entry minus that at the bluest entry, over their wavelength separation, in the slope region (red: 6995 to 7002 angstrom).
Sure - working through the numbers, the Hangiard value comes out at 6.7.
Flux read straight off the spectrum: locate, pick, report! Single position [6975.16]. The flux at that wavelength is 6.579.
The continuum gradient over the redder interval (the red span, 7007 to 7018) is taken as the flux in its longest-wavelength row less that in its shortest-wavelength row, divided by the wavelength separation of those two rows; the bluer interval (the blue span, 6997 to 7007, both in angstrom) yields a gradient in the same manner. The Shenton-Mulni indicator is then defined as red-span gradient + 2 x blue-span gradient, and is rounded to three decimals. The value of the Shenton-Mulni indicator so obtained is -0.045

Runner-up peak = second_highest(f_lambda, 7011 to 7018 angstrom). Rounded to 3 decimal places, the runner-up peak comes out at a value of 6.794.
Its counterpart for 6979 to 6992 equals 6.282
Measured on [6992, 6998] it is 7.024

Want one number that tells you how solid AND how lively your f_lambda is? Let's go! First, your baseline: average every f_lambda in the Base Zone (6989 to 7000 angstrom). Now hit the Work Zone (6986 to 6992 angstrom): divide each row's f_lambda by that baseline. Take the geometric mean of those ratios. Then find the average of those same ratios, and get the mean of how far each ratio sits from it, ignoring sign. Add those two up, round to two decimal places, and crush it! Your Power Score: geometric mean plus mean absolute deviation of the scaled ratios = 0.96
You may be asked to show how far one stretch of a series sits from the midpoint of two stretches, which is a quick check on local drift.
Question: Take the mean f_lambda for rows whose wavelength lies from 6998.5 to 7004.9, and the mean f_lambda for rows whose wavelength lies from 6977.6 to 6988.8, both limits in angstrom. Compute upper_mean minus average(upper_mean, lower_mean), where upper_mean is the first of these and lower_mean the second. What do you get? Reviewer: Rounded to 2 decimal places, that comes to 0.14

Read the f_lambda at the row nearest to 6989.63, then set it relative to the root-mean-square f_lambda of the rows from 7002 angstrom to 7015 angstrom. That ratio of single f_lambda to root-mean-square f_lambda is 0.92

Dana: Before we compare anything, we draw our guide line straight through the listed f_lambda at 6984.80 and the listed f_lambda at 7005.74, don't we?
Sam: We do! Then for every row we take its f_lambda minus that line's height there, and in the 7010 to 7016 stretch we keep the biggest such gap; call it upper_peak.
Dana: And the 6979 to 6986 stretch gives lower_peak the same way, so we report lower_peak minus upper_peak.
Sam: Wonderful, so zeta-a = -0.9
